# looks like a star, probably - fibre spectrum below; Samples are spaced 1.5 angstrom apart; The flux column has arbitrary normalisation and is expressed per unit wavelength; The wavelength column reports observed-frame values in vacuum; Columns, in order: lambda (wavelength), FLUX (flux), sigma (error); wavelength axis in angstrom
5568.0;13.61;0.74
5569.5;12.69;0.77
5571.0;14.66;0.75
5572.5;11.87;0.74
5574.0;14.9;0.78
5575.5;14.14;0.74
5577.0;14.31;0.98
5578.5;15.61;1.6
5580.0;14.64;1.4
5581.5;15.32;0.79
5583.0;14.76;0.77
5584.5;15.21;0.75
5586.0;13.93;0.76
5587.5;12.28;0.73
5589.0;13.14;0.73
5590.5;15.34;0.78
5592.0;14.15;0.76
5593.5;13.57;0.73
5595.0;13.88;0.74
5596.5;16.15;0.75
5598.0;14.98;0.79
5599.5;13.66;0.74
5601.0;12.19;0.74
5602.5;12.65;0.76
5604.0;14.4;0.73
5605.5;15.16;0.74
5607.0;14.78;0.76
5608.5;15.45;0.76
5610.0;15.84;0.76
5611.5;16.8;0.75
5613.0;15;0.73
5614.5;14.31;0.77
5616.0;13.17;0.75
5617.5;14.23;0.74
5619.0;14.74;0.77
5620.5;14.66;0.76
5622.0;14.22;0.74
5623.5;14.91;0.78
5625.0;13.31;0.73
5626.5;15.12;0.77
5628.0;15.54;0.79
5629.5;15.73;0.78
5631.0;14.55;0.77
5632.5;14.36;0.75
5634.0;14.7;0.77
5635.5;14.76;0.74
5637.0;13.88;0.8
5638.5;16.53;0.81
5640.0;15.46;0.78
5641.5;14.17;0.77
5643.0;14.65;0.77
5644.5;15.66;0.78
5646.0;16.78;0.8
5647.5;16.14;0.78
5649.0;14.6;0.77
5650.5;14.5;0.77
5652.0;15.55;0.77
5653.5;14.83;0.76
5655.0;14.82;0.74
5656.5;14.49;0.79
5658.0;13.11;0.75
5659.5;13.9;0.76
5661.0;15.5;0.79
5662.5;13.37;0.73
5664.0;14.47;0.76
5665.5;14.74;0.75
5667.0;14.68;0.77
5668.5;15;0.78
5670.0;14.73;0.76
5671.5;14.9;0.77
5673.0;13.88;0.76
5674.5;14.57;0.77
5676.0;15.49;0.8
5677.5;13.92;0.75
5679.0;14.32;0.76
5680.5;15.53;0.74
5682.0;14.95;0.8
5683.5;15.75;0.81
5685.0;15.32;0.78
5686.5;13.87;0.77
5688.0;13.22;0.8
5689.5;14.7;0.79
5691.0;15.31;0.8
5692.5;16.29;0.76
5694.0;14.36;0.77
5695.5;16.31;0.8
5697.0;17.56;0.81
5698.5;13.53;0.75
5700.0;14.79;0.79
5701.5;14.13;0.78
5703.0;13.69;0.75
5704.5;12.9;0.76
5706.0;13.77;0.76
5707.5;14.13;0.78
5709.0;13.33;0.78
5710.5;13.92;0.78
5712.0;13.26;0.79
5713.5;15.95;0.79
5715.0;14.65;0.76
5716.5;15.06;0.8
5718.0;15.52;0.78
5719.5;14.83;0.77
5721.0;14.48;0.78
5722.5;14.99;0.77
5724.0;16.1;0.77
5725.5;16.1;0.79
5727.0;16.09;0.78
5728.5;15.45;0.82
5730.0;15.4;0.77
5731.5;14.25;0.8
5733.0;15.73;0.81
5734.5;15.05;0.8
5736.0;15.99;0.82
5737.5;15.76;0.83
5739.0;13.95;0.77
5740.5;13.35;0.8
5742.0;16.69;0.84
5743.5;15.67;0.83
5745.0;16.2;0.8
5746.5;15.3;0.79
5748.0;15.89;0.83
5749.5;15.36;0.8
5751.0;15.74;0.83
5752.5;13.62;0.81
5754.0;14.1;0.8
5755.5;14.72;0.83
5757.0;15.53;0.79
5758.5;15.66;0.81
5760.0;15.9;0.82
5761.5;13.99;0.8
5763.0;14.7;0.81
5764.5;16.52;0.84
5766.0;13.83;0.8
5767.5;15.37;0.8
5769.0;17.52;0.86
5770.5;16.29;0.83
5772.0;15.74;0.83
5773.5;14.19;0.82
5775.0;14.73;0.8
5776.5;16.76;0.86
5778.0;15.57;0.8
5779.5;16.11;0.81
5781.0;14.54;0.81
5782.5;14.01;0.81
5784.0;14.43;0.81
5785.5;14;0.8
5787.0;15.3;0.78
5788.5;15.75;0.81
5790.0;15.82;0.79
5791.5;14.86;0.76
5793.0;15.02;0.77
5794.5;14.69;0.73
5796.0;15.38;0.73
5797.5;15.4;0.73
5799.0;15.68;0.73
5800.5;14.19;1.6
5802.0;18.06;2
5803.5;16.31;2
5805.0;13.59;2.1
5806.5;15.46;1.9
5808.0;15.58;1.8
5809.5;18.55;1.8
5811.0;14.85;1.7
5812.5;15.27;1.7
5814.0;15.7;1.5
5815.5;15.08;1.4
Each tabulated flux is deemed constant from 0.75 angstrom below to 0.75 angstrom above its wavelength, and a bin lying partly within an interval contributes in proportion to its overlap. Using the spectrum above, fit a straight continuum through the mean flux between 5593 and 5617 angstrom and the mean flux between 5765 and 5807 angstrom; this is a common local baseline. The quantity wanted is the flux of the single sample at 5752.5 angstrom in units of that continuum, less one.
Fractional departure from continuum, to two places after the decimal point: -0.10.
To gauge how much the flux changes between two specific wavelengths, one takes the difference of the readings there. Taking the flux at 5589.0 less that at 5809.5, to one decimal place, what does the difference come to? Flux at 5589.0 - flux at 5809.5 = -5.4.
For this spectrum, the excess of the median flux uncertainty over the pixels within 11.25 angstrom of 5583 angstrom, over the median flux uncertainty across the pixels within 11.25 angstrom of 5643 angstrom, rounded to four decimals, -0.0100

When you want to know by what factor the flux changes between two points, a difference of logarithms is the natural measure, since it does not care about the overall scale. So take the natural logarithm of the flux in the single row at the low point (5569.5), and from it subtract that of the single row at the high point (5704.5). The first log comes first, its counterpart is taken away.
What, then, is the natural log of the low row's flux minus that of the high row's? -0.02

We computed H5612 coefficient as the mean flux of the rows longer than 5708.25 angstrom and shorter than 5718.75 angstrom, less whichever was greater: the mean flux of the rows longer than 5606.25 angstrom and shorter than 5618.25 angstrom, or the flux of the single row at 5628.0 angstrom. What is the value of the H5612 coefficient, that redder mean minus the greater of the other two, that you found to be -1.0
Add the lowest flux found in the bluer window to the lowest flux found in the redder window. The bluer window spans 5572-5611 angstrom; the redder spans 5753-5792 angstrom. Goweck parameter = 25.7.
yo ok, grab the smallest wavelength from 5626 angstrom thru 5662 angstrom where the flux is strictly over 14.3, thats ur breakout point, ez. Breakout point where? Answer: 5626.5 angstrom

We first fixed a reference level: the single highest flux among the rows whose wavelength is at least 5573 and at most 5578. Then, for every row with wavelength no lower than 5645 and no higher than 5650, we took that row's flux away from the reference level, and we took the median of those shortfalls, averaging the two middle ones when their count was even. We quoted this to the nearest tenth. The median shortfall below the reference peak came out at -1.2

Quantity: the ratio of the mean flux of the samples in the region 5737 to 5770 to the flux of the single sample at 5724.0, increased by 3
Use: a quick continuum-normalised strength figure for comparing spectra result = 3.95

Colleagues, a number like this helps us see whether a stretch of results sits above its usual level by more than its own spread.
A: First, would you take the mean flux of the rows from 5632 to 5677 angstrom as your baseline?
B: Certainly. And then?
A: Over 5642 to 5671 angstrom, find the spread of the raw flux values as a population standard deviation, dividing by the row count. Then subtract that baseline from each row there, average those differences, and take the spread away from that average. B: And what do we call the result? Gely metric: -0.84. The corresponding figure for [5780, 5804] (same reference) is -0.58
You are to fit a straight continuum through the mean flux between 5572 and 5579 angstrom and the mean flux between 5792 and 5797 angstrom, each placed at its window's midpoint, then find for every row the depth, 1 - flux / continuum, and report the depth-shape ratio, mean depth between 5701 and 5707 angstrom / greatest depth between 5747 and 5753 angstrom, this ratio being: 0.9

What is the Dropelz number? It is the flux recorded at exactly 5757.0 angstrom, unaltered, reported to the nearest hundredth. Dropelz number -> 15.53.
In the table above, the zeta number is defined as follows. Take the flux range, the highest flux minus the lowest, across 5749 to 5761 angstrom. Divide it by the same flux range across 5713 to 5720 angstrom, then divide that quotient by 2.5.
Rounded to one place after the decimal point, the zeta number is 0.7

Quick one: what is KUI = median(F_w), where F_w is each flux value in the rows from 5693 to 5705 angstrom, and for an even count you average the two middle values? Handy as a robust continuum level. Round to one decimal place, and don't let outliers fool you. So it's 14.2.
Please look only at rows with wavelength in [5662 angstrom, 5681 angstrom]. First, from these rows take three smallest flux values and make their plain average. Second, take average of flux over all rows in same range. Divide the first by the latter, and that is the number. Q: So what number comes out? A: 0.941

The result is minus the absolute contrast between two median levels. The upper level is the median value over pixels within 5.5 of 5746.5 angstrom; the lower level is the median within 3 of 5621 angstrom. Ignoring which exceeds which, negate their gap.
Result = -1.0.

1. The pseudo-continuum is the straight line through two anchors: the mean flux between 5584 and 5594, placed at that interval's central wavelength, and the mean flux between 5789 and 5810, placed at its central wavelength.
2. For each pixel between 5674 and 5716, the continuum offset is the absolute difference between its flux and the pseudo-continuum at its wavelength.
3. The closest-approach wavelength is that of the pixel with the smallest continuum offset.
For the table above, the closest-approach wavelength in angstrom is 5700.0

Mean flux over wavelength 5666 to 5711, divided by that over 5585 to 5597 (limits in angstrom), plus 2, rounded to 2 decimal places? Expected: 3.04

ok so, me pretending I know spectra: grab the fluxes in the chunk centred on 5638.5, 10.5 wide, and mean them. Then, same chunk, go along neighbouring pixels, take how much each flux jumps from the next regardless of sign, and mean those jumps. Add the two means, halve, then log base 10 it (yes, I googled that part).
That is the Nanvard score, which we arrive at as 0.902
